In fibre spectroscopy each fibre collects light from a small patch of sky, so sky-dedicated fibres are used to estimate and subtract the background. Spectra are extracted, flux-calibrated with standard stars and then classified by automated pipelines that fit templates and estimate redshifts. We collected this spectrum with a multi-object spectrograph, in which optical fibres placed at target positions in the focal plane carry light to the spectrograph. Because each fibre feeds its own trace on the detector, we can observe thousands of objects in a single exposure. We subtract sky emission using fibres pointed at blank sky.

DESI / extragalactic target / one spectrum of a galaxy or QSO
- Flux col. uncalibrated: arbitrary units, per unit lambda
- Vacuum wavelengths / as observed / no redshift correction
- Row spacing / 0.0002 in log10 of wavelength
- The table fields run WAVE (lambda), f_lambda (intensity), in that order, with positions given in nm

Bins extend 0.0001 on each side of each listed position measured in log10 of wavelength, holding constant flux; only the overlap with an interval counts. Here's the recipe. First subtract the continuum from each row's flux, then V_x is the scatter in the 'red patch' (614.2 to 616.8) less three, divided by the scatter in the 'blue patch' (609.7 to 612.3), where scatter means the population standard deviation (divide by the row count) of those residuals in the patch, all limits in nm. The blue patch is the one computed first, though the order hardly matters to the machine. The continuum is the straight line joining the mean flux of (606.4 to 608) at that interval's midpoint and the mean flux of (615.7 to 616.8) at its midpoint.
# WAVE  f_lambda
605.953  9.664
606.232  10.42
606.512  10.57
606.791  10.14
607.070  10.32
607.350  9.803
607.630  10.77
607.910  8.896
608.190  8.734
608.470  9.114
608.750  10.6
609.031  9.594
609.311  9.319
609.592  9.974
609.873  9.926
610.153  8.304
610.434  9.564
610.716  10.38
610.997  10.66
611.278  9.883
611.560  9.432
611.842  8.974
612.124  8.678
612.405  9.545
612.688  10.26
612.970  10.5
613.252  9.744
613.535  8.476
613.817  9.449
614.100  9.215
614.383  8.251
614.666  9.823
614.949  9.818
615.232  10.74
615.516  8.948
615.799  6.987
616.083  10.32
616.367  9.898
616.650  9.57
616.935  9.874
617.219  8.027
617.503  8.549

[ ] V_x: -2.6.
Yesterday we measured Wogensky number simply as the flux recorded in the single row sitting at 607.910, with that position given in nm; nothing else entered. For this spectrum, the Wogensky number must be 8.896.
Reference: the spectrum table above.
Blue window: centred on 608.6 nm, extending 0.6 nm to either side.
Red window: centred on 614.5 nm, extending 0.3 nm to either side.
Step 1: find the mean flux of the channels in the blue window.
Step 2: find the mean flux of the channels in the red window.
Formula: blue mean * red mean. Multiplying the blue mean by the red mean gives 86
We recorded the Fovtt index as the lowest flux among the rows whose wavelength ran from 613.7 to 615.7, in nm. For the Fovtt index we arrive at 8.251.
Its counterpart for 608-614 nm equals 8.304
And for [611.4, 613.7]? 8.476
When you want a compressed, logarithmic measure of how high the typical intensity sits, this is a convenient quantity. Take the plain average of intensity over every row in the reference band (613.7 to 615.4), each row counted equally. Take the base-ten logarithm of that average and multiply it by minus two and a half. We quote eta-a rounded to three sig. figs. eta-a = -2.45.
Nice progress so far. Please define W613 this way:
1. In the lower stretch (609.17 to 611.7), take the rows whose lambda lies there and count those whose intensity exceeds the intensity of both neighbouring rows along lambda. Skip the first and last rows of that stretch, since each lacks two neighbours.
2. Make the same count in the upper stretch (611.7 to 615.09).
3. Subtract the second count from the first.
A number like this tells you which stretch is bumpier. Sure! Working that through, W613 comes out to -1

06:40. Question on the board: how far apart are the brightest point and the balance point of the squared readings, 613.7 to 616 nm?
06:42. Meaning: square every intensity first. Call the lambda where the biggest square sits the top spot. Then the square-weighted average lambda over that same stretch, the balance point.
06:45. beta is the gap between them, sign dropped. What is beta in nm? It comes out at 0.46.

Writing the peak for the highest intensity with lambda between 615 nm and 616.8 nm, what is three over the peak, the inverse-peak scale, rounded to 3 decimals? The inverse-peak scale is 0.279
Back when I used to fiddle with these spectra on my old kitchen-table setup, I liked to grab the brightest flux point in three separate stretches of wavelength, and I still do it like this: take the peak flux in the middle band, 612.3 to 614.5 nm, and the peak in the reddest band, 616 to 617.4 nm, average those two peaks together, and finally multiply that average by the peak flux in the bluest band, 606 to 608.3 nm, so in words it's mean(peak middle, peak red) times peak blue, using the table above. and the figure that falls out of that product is 112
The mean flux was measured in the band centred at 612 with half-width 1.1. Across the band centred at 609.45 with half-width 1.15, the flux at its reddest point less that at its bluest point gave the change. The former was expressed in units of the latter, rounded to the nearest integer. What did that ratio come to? 22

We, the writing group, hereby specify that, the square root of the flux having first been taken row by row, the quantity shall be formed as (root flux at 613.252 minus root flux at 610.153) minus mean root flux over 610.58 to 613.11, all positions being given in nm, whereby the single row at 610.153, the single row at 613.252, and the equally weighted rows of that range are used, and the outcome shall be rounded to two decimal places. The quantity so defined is -2.89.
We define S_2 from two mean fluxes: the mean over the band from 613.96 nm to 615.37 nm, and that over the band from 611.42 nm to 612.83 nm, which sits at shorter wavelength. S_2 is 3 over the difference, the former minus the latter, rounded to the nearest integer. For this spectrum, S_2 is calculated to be 16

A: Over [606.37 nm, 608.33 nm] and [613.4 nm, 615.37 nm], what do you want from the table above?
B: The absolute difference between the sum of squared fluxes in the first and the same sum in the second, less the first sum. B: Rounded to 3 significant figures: -622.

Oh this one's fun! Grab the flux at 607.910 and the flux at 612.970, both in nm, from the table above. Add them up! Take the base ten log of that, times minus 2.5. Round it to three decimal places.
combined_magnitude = -3.219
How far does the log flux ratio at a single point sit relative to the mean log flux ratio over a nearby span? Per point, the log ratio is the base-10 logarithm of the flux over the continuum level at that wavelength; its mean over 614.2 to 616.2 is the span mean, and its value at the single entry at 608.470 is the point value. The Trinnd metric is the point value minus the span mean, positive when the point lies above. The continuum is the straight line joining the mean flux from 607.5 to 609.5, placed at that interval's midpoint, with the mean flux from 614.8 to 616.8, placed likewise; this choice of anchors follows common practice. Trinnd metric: -0.01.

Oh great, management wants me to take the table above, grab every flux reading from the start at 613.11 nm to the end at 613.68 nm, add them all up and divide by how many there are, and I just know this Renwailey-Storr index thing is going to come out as 9.1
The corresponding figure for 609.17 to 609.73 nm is 9.6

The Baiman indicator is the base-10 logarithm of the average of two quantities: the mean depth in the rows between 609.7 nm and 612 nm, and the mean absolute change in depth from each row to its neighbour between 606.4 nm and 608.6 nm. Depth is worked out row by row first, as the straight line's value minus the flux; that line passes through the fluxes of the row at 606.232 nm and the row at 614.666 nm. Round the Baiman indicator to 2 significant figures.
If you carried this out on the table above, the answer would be -0.26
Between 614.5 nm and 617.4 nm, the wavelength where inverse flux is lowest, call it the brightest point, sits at 615.232 nm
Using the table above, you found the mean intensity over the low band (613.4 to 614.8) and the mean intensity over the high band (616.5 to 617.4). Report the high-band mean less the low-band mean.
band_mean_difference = 0.1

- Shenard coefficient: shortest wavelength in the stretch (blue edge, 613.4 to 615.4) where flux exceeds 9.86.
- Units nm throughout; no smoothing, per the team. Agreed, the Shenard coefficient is 615.232 nm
